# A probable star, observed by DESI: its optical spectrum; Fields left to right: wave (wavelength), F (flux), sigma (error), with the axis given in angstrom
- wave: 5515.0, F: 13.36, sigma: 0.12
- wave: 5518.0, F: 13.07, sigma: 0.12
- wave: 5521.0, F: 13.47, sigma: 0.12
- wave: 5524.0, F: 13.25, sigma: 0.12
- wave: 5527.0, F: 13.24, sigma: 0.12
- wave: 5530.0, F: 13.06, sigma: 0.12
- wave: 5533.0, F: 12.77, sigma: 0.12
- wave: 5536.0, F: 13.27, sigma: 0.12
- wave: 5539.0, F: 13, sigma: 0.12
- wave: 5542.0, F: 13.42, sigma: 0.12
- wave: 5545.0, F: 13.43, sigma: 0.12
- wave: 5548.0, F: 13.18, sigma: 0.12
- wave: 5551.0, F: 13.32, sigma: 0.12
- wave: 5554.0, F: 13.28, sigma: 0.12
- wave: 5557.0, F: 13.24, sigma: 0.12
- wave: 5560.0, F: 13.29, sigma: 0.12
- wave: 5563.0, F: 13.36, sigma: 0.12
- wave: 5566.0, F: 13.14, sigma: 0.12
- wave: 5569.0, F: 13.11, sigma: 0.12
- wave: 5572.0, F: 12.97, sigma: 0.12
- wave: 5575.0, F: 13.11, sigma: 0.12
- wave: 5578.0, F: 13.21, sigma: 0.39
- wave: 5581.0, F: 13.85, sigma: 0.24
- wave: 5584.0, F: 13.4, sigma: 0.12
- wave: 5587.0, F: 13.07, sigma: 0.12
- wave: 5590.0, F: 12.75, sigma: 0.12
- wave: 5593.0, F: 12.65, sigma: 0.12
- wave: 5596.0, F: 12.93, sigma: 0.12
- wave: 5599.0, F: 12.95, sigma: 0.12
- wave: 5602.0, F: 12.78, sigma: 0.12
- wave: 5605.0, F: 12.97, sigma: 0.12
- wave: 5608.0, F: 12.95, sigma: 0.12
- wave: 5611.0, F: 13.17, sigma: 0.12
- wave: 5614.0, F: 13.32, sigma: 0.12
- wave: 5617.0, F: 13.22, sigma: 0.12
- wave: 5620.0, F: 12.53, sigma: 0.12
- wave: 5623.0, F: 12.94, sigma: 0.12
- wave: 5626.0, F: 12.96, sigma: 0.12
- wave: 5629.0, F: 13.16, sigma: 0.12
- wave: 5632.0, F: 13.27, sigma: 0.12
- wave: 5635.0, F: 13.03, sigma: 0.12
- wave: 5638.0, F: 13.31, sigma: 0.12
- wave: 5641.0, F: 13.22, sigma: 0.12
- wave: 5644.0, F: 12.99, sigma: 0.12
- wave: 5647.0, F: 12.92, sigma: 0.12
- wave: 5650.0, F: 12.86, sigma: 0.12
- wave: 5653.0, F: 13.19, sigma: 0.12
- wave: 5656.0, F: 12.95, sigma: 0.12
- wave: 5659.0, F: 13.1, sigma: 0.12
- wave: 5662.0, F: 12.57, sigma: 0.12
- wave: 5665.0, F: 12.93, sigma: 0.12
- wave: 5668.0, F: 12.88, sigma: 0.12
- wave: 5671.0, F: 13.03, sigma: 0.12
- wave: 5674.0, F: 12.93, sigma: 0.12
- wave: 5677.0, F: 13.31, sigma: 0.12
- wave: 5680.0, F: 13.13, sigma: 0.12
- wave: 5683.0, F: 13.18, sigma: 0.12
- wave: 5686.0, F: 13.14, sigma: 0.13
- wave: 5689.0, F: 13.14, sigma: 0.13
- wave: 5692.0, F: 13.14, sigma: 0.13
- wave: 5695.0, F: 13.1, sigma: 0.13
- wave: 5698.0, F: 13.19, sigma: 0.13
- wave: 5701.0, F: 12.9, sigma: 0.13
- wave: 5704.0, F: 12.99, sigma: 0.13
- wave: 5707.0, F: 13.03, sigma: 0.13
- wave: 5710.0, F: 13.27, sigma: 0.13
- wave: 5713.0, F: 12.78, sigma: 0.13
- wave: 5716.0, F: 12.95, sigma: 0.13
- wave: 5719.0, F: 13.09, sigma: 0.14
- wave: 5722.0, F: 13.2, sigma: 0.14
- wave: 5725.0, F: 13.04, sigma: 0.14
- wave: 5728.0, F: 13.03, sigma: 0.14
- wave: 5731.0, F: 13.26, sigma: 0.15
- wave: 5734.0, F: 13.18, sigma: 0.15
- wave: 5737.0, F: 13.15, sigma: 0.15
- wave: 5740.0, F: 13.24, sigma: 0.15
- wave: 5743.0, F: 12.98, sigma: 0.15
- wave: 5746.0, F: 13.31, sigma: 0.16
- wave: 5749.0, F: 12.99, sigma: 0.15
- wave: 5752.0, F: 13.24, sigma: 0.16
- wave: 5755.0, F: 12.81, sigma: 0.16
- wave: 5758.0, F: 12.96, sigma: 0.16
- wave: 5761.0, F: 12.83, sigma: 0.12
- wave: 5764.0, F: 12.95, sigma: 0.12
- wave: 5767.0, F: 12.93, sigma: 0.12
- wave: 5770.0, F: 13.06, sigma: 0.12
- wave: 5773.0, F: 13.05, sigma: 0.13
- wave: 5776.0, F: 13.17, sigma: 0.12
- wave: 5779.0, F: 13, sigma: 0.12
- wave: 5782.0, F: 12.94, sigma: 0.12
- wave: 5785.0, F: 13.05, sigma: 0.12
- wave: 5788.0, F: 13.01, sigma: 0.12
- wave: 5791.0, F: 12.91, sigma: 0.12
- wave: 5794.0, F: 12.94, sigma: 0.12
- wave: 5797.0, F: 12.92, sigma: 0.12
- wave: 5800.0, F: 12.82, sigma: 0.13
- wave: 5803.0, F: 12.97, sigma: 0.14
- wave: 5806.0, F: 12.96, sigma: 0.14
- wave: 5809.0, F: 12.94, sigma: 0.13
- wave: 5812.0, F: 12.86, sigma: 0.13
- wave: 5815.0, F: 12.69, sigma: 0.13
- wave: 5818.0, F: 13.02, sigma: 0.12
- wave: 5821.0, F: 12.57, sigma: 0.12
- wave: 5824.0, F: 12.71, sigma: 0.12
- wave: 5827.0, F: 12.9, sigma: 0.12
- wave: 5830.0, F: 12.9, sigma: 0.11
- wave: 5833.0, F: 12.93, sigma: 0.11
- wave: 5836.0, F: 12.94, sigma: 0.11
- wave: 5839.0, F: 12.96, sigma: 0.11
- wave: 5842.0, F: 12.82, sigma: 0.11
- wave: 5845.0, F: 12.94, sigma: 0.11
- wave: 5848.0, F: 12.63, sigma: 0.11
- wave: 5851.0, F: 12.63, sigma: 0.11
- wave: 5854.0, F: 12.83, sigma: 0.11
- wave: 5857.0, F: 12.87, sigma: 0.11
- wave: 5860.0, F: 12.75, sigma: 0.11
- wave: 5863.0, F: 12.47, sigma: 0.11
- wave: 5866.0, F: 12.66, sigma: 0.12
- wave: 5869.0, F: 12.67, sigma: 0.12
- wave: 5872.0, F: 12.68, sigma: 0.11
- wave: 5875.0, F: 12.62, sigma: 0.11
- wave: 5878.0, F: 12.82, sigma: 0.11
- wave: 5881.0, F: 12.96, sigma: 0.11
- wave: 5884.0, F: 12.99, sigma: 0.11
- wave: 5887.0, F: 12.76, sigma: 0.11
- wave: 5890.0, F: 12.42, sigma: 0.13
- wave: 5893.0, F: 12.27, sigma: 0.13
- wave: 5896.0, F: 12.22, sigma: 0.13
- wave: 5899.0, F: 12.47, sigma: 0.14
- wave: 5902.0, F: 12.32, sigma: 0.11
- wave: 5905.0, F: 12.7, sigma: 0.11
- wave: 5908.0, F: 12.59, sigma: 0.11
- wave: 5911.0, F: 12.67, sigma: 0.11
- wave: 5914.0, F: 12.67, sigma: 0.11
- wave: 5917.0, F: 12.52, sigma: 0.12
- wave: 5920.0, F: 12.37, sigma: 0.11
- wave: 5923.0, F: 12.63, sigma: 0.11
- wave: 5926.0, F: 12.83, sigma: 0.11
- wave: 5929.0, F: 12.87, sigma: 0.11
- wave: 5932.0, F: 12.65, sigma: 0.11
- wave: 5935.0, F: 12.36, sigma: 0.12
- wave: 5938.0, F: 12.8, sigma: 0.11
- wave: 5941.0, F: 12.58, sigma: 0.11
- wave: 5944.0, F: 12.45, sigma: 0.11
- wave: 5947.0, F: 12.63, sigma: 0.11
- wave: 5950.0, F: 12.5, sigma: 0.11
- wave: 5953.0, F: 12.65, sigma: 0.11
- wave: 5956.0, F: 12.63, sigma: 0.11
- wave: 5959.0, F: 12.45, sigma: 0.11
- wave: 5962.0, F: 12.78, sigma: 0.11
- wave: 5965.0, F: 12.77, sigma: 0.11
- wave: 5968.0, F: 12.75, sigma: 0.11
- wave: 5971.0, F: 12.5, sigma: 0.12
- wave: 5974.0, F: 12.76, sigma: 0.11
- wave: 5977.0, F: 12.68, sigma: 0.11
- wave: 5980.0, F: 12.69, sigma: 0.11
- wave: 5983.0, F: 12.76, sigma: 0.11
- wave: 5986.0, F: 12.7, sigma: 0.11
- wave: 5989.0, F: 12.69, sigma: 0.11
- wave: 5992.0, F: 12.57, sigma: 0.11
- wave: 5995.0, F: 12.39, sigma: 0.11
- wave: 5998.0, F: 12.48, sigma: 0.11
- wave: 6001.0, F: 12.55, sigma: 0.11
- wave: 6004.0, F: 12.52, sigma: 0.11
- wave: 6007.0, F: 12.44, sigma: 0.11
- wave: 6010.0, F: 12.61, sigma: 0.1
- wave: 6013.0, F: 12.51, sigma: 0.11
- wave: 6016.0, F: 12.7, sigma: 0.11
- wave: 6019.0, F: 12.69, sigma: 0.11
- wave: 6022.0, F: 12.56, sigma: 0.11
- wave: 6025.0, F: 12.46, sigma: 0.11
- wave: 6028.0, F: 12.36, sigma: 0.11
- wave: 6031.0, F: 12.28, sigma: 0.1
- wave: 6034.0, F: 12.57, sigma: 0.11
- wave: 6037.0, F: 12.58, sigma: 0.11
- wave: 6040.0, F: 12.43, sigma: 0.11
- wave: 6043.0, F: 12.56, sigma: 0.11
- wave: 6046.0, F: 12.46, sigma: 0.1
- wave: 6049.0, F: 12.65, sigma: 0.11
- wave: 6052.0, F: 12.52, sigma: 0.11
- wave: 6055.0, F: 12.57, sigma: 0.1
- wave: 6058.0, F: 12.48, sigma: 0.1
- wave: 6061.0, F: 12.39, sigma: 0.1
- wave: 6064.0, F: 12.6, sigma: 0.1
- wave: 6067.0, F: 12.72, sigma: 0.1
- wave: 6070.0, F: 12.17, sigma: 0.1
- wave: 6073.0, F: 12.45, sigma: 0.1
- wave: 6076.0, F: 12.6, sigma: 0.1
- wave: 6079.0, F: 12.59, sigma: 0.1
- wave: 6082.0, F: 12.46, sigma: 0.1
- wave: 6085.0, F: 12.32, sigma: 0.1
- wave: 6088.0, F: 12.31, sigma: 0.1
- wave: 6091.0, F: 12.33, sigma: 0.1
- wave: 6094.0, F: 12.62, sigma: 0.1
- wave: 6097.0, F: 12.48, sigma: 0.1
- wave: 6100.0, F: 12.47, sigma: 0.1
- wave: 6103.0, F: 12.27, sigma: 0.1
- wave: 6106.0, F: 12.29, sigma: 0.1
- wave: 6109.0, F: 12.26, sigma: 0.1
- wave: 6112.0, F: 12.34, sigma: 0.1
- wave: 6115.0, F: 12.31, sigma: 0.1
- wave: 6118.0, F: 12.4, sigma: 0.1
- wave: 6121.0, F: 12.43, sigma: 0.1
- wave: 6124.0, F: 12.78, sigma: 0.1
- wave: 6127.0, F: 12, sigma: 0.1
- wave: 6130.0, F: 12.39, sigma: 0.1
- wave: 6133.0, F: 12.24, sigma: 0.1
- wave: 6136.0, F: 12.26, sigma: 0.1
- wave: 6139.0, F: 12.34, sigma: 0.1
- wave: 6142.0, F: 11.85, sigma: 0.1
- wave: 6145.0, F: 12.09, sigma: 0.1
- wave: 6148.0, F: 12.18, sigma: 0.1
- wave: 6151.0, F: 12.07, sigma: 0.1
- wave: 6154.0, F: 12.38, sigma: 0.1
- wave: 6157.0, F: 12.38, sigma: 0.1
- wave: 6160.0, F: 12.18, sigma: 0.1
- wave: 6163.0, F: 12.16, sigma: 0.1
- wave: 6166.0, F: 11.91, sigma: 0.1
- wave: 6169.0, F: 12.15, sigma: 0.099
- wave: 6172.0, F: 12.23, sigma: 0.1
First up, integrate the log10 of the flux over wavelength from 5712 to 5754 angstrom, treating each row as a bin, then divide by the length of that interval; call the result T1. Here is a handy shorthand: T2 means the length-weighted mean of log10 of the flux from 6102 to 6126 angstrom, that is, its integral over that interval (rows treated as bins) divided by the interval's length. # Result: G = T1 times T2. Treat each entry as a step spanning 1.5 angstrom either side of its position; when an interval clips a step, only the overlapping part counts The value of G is 1.22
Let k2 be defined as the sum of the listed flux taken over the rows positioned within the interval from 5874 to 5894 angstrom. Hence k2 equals 88.8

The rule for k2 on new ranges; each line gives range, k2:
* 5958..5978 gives 88.7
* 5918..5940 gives 88.5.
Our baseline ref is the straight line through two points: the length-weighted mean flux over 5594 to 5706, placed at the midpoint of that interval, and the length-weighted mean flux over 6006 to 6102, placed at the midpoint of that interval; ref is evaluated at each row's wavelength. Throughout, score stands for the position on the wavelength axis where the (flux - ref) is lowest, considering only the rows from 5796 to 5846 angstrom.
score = 5821.0 angstrom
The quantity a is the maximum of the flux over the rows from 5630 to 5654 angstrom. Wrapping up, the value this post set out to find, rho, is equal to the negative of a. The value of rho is -13.3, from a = 13.31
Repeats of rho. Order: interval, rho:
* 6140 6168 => -12.4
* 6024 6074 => -12.7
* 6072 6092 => -12.6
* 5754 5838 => -13.2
